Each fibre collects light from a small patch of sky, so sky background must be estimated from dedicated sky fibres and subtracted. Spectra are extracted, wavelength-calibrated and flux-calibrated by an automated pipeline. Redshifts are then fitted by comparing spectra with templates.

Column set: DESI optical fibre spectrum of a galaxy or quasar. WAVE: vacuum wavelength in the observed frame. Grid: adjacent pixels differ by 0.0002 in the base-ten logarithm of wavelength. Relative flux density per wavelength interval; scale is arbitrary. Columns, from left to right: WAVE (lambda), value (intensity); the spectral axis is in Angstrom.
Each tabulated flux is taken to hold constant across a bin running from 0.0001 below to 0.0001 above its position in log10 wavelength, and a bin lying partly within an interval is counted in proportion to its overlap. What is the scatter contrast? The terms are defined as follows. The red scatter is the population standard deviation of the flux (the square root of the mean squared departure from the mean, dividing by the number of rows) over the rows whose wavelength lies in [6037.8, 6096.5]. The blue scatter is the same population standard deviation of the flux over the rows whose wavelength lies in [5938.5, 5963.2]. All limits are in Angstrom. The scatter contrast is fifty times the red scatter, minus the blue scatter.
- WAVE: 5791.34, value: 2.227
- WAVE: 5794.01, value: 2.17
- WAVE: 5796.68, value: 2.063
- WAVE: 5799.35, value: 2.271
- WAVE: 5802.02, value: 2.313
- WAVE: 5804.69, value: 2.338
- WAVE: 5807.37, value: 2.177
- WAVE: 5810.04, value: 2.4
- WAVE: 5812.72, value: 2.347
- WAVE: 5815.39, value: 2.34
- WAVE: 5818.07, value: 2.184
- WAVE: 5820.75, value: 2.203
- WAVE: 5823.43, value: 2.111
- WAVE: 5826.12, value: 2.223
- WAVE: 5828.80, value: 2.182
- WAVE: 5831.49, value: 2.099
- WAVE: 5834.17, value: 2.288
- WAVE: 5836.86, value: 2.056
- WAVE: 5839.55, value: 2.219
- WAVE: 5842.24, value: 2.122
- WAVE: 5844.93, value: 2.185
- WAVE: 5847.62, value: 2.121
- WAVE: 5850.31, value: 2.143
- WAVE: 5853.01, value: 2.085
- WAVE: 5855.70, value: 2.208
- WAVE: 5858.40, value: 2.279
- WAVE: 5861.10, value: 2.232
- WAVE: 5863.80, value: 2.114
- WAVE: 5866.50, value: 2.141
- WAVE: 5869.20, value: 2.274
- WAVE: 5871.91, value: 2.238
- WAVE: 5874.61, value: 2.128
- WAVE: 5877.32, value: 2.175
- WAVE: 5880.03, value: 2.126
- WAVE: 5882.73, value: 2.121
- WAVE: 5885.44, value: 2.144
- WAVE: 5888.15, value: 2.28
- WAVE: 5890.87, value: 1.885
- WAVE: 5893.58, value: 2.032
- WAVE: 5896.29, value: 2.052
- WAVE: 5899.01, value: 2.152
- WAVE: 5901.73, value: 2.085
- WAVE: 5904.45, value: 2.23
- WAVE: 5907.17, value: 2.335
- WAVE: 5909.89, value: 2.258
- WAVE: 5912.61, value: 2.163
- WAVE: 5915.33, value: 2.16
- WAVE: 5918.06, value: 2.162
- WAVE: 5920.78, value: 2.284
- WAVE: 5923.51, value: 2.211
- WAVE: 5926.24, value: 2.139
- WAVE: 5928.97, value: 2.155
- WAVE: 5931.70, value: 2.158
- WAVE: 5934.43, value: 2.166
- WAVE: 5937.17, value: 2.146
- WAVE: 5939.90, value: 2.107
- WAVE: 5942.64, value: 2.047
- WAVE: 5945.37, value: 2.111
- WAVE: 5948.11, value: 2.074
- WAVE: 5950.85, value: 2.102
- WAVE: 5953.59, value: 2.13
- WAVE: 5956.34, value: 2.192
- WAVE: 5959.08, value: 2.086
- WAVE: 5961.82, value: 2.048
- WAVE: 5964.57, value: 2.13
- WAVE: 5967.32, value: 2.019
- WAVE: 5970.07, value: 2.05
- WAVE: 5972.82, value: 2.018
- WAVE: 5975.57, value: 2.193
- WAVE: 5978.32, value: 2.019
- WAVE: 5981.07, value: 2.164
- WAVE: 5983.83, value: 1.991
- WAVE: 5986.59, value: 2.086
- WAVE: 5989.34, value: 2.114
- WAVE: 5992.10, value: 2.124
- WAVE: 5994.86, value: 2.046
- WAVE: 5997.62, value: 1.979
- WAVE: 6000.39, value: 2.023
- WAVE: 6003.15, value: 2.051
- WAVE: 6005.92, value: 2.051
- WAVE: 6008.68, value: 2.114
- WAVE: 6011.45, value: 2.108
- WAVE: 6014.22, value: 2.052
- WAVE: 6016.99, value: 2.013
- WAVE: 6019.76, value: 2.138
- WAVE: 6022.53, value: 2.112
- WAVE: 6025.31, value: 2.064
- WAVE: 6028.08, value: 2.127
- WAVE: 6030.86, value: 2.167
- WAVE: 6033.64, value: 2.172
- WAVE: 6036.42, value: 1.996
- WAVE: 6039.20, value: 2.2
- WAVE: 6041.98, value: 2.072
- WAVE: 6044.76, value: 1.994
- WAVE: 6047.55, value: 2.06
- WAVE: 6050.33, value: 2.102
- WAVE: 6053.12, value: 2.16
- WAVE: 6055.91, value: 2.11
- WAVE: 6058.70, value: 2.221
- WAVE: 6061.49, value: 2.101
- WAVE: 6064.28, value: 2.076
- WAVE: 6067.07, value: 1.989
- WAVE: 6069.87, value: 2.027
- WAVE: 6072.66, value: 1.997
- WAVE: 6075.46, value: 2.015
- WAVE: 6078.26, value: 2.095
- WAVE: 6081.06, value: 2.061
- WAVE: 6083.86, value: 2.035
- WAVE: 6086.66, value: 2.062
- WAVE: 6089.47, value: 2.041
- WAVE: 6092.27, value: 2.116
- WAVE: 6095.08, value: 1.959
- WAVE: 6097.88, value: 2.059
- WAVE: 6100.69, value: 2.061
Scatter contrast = 3.3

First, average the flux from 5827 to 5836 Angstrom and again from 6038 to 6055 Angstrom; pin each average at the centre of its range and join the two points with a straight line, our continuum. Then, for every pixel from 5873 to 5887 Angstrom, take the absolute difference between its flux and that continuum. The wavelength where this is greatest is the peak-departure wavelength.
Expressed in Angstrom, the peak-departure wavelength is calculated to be 5882.73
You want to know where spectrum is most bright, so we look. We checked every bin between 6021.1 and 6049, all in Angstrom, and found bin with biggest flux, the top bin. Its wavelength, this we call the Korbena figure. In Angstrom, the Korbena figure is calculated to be 6039.20 Angstrom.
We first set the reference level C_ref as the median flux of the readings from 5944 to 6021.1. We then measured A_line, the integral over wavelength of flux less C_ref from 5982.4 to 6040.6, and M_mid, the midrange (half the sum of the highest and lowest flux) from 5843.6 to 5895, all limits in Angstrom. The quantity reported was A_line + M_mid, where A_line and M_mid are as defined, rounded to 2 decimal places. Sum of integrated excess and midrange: 2.22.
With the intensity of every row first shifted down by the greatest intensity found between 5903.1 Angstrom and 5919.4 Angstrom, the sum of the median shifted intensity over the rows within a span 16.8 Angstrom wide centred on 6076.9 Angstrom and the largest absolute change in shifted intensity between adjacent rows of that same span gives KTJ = -0.2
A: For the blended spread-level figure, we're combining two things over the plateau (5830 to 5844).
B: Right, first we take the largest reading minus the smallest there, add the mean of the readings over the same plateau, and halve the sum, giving 1.19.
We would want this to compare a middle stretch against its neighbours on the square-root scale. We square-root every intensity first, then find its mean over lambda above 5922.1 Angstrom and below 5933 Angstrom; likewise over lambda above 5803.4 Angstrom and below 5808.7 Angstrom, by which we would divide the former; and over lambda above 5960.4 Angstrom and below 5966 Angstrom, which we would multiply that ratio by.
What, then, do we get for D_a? 1.42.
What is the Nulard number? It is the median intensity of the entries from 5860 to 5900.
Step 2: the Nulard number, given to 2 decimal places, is 2.14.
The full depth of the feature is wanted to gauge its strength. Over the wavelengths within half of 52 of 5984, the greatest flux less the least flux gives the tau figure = 0.21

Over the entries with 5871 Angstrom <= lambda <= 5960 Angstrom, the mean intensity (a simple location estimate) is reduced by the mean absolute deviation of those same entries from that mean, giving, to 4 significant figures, 2.087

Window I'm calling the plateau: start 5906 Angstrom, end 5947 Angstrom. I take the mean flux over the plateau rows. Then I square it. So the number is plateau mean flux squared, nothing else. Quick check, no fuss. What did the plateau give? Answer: 4.7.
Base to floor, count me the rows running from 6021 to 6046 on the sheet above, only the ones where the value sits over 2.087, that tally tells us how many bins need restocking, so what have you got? 5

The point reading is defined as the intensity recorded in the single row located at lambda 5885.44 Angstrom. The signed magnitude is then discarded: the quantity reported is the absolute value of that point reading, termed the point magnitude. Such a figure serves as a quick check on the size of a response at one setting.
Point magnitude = 2.144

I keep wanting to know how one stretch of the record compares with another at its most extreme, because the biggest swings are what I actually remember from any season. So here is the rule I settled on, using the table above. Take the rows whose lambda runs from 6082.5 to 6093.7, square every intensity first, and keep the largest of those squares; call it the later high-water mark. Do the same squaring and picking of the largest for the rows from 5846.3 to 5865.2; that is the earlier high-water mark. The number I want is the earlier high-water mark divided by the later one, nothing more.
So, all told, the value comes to 1.16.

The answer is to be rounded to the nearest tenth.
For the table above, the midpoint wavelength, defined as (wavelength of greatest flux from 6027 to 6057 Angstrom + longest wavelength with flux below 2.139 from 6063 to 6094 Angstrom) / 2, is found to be 6065.7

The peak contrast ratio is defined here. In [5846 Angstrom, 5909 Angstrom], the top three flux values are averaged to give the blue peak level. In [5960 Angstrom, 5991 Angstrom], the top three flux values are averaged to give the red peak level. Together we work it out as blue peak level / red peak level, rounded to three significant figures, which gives 1.06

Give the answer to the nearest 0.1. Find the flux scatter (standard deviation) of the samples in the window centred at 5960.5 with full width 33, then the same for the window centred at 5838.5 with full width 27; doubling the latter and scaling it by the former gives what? 2.3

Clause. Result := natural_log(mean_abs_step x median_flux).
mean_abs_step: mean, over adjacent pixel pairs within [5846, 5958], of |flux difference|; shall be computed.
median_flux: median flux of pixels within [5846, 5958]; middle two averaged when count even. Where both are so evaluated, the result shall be -1.9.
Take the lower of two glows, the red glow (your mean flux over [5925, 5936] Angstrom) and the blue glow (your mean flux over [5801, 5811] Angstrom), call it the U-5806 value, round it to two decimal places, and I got 2.15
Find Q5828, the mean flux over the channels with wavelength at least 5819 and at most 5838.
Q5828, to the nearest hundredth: 2.17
